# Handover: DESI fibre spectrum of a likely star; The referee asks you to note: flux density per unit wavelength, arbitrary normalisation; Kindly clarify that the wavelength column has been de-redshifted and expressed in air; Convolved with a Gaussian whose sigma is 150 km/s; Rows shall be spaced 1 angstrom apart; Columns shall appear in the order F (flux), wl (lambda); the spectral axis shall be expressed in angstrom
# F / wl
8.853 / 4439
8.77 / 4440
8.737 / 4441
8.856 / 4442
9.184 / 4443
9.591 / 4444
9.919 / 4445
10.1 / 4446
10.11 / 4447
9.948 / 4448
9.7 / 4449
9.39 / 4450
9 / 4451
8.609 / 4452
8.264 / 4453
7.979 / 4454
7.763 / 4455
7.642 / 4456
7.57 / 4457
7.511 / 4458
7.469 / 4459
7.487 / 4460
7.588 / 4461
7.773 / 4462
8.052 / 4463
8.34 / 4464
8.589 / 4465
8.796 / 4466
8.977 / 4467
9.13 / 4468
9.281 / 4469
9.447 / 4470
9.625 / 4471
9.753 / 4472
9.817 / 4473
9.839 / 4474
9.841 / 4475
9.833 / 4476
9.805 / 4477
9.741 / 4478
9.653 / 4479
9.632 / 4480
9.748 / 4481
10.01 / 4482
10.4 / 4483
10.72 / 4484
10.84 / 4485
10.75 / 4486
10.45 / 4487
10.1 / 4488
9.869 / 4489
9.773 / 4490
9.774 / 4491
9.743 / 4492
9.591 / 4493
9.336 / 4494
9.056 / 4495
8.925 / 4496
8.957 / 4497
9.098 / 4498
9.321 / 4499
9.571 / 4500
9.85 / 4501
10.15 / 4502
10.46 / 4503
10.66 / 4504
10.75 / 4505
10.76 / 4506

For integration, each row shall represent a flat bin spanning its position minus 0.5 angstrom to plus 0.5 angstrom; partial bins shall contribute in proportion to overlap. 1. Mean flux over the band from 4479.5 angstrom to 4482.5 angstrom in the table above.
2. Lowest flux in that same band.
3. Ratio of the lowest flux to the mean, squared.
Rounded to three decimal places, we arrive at 0.967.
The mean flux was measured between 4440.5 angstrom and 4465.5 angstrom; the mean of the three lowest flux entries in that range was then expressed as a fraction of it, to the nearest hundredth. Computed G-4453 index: 0.87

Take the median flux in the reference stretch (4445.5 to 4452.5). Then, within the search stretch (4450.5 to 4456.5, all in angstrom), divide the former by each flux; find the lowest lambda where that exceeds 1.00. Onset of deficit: 4451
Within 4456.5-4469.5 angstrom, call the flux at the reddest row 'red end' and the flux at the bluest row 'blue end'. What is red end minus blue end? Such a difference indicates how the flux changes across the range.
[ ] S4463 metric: 1.7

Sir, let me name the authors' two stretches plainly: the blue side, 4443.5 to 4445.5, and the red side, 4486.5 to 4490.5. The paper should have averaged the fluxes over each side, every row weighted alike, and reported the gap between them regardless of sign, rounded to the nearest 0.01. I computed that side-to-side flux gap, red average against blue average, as 0.29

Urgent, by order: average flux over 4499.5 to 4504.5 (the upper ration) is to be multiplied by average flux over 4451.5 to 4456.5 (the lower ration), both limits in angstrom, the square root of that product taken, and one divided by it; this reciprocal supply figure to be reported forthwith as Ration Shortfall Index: 0.111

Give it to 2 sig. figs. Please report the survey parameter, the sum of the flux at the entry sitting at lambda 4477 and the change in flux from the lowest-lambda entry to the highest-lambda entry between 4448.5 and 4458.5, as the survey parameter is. 7.6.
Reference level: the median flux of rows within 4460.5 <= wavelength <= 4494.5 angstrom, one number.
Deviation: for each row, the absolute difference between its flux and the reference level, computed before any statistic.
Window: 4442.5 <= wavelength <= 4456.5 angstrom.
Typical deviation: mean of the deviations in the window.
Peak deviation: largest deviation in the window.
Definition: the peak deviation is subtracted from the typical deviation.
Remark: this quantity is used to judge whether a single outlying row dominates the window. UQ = -1.3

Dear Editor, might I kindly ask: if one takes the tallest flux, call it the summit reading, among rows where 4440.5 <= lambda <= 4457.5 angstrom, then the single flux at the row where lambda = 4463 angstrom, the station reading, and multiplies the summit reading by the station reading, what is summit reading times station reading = 81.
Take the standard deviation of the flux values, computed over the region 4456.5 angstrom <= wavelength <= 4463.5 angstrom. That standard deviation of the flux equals 0.2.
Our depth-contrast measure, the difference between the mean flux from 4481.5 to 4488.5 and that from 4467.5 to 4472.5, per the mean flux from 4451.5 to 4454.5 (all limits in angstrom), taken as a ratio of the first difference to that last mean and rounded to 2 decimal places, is 0.12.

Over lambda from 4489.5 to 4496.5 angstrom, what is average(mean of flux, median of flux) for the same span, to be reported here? 9.5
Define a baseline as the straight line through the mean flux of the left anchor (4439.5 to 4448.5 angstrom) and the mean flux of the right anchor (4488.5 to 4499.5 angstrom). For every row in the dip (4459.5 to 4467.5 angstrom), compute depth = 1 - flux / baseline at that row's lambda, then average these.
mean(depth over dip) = 0.13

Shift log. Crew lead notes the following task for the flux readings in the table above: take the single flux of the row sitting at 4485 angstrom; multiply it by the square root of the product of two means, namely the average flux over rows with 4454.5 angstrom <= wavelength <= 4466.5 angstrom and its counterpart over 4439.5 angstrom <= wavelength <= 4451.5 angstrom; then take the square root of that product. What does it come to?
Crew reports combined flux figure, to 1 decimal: 9.7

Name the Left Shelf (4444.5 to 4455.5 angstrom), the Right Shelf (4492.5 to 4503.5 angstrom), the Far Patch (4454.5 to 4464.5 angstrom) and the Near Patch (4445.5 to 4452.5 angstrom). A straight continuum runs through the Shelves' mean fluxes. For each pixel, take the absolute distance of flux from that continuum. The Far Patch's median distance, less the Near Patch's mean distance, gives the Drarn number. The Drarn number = 1.0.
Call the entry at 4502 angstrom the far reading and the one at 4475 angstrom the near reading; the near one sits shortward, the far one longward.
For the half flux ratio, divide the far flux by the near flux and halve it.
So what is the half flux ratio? 0.52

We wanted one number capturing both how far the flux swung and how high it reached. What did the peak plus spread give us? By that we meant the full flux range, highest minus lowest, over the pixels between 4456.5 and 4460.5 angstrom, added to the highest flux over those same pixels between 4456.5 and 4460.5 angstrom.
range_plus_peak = 7.7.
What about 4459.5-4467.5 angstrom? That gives 10.5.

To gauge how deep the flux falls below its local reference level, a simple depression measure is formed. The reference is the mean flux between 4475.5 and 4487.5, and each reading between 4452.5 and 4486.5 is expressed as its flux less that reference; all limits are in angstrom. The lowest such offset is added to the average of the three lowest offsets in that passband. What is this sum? -5.3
